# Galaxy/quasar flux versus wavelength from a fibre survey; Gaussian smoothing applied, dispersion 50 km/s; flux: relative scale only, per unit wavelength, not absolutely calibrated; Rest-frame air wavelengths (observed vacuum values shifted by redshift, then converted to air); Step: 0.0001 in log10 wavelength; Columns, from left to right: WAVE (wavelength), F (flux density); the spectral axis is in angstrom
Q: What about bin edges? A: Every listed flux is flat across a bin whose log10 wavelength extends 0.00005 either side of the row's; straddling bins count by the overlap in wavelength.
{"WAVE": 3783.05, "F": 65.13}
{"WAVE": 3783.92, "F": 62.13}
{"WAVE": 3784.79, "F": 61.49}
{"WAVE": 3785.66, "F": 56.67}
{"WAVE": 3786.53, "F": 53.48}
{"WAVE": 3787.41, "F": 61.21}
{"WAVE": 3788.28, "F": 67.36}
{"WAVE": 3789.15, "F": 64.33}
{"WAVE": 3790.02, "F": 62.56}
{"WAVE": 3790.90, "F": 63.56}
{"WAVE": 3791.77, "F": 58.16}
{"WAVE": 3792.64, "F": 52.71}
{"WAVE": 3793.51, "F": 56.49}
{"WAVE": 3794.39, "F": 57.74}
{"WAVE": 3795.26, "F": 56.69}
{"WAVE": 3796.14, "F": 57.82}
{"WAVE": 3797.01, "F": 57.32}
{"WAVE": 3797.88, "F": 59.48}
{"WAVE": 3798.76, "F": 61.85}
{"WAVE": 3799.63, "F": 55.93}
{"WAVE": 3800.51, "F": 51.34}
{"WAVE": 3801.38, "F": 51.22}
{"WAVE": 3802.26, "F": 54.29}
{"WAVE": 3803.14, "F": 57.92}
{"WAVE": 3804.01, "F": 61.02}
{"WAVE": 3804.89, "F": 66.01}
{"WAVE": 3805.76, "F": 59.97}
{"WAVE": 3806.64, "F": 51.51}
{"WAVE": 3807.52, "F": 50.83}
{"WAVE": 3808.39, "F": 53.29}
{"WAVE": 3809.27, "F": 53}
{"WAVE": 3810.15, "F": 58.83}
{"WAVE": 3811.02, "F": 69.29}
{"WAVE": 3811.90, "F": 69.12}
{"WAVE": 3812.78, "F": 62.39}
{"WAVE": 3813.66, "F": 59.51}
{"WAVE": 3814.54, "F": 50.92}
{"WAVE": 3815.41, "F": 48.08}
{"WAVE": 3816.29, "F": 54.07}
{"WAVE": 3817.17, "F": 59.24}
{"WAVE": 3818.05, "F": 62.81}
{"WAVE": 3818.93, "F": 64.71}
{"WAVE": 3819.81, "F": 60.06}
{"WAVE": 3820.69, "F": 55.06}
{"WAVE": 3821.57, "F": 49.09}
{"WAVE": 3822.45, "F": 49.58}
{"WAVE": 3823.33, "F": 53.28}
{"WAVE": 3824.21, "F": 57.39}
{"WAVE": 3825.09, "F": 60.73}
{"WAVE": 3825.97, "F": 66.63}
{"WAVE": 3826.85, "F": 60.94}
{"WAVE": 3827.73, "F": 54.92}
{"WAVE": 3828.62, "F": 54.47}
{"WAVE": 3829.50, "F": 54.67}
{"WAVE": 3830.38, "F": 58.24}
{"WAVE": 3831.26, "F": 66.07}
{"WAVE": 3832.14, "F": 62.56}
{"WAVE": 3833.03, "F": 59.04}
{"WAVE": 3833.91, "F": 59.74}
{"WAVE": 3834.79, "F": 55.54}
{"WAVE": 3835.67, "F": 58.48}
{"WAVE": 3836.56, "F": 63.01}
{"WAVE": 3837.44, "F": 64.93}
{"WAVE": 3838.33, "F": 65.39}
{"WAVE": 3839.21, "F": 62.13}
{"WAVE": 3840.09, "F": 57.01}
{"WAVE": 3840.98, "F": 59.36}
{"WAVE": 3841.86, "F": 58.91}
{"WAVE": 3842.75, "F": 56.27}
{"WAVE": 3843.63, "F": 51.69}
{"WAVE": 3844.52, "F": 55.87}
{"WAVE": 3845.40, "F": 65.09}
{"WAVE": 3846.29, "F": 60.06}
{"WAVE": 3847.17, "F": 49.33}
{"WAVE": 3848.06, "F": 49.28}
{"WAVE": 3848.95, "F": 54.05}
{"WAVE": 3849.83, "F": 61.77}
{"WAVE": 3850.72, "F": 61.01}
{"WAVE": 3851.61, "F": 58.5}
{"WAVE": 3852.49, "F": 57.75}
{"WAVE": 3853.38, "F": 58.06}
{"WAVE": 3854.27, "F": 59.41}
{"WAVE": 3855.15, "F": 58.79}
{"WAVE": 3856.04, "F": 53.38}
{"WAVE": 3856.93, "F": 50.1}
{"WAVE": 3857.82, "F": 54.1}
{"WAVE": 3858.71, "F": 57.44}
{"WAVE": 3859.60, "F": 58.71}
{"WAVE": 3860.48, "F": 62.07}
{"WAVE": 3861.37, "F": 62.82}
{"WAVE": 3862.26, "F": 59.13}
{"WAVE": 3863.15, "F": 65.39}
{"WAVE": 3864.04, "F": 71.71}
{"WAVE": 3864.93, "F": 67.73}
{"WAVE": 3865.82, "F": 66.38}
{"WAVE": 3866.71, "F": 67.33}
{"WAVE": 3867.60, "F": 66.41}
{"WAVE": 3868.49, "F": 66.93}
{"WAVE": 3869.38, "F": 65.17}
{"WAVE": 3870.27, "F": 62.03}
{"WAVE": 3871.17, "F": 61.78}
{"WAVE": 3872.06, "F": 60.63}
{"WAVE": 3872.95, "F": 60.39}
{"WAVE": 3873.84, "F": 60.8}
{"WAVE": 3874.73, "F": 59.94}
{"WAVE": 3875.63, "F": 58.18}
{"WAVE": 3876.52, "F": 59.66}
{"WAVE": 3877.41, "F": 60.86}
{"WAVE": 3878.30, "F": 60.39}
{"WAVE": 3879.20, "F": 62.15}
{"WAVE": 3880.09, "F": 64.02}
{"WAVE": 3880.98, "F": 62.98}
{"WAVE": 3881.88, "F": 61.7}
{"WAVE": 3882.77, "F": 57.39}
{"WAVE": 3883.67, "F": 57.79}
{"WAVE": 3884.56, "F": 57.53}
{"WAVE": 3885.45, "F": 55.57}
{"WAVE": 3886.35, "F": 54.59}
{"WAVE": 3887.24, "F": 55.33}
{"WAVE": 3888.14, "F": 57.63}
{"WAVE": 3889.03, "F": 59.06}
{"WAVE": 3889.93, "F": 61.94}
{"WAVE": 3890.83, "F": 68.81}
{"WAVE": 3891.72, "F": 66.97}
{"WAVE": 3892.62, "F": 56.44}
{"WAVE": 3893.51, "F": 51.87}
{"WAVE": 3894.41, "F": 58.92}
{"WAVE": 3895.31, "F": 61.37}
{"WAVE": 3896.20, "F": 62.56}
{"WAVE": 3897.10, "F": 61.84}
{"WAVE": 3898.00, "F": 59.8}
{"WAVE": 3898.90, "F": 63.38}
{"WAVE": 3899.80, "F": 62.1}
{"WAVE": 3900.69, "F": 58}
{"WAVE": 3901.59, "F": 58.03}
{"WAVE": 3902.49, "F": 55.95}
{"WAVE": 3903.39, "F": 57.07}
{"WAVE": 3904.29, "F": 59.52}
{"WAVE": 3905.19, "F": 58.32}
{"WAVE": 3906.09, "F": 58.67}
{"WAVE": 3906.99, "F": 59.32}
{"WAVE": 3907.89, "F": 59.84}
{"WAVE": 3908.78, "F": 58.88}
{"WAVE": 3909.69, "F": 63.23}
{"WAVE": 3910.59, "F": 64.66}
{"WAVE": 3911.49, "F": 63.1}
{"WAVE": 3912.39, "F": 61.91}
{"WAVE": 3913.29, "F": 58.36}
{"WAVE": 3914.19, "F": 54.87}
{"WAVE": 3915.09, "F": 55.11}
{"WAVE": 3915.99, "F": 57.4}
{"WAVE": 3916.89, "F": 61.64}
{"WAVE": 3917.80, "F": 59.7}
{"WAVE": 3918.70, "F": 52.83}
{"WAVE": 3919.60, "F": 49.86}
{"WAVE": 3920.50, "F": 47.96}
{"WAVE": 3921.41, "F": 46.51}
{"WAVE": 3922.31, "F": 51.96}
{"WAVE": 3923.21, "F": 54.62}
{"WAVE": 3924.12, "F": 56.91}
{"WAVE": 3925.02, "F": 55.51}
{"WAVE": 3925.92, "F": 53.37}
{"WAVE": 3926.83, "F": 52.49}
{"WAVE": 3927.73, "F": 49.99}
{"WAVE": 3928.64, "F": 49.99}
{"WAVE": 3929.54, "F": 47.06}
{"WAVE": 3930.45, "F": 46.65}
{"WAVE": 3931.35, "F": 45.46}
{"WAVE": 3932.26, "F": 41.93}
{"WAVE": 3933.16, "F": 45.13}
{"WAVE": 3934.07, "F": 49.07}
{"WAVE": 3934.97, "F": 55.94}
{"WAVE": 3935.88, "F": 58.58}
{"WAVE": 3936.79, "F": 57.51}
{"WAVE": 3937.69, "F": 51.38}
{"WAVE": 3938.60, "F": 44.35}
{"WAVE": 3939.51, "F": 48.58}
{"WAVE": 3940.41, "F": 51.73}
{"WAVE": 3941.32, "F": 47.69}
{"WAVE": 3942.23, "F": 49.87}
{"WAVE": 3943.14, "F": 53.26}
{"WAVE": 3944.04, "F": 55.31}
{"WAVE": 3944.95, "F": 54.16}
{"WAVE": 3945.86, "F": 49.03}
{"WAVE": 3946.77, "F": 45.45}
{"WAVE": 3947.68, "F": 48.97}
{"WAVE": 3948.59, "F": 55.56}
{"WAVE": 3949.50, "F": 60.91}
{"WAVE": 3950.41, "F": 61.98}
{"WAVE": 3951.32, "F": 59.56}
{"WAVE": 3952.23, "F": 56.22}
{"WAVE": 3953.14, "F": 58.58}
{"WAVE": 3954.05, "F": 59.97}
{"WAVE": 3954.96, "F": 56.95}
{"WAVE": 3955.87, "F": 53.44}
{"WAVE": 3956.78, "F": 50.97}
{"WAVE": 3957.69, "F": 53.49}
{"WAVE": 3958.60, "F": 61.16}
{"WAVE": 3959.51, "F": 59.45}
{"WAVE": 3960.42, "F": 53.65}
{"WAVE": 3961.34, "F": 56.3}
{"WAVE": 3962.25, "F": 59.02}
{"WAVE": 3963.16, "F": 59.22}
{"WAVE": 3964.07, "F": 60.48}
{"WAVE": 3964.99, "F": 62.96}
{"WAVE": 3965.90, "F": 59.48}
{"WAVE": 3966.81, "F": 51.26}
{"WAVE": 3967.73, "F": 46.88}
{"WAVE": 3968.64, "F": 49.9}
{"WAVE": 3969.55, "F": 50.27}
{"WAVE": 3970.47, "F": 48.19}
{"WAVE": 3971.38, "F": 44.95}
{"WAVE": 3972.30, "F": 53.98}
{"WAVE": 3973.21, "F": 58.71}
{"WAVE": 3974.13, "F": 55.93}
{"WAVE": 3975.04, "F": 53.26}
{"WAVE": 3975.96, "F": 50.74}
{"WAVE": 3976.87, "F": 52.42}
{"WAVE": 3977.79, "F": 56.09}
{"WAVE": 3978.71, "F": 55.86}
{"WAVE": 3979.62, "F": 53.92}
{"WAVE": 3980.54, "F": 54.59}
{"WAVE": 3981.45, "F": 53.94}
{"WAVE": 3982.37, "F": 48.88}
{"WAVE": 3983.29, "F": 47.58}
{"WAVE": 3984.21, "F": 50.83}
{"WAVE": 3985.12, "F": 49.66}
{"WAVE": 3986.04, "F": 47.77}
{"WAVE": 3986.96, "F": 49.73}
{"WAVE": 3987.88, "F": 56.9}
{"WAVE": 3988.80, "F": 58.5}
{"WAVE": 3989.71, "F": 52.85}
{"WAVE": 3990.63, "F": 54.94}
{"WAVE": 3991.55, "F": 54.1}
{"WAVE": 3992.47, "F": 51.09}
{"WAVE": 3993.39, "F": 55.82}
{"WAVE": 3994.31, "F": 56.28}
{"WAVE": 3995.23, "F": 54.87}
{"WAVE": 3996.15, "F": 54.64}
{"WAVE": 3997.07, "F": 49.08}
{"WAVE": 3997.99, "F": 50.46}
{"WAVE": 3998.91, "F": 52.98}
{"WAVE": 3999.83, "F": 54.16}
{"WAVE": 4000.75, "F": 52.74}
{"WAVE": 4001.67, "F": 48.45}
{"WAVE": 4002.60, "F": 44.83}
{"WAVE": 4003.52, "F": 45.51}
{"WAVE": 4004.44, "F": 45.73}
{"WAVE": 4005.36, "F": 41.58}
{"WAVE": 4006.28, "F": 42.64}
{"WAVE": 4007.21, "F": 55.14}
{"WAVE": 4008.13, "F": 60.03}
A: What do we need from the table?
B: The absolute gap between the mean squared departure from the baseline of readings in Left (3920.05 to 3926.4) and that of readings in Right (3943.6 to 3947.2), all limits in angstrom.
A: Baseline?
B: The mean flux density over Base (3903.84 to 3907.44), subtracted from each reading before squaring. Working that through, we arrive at 23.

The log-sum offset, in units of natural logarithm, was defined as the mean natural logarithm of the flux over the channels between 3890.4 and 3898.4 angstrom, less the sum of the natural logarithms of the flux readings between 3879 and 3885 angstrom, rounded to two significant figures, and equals -25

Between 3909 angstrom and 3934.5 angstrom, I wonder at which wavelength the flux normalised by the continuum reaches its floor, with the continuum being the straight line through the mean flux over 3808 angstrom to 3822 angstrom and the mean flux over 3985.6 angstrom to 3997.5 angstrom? 3932.26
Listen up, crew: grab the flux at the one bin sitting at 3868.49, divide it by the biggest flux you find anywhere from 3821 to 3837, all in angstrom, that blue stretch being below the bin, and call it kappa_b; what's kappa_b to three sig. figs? 1.00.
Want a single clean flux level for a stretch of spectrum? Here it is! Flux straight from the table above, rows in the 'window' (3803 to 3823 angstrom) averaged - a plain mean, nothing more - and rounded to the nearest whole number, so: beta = 58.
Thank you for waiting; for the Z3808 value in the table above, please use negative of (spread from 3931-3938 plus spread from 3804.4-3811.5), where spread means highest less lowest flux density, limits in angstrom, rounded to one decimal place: -35.1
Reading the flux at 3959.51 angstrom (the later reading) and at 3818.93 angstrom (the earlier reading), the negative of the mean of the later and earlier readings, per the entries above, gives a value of -62.1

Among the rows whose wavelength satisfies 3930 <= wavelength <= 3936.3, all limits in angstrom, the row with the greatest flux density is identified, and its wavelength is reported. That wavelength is 3935.88 angstrom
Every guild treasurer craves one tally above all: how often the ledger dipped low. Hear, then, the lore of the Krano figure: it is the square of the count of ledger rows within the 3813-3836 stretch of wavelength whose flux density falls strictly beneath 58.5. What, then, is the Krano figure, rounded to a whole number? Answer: 196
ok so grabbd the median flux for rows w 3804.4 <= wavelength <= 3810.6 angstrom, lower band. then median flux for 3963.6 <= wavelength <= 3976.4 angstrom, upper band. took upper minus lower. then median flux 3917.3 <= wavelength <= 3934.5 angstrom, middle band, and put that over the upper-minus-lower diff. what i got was -49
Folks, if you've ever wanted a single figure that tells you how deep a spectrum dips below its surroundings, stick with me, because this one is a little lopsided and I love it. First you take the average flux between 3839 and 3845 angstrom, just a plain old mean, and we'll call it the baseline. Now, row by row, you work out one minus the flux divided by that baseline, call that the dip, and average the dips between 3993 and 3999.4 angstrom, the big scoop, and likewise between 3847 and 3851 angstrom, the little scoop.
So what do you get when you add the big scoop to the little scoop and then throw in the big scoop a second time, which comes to 0.17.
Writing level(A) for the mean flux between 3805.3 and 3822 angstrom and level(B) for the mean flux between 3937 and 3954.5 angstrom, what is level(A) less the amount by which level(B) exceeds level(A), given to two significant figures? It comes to 62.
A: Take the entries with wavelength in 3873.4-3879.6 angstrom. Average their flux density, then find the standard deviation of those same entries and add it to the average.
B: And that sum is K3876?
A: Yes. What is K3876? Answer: 61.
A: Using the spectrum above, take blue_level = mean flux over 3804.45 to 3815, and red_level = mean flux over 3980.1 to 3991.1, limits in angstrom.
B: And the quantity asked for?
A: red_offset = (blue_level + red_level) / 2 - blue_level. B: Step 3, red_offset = -3.3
